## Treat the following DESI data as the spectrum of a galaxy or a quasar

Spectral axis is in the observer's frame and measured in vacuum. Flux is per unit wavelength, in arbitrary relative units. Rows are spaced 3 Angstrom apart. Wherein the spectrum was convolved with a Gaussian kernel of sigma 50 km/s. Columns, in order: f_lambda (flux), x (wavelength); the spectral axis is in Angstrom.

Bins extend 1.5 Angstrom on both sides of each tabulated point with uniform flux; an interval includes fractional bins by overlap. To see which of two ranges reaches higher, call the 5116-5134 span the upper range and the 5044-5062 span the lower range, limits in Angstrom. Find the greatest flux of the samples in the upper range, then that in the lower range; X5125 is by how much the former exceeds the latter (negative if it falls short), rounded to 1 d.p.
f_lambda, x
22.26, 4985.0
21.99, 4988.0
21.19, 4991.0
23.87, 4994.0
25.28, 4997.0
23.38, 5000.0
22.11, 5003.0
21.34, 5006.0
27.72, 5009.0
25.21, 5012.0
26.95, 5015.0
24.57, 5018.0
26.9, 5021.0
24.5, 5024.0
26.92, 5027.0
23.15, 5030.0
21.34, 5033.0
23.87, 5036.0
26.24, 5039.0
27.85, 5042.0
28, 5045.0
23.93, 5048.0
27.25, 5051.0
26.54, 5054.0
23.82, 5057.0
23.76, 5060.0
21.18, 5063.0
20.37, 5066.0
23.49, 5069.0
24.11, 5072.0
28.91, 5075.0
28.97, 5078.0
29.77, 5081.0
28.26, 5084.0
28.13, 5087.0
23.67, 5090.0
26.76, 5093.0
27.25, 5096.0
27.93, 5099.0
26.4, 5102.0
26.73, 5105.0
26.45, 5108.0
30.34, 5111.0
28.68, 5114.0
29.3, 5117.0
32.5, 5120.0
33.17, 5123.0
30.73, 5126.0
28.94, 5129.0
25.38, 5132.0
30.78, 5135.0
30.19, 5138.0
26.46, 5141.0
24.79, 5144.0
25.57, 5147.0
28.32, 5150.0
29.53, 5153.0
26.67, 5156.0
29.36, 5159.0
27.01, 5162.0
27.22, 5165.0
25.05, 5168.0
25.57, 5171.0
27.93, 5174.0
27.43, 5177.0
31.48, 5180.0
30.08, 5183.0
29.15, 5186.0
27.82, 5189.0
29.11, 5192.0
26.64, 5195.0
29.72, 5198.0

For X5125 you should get 5.2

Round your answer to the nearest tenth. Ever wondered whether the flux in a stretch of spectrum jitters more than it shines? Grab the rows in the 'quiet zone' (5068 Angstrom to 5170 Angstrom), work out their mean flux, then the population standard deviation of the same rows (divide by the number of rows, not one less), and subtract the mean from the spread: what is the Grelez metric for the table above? -25.5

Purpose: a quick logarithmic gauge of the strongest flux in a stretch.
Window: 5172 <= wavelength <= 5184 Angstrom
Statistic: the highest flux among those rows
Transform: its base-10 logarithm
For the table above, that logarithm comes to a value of 1.50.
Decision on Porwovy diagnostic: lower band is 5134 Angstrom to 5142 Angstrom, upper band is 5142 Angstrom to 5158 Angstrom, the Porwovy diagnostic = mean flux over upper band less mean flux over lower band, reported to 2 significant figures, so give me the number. -2.2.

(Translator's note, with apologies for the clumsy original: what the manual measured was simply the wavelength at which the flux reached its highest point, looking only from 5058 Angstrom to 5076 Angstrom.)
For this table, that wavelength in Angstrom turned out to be 5075.0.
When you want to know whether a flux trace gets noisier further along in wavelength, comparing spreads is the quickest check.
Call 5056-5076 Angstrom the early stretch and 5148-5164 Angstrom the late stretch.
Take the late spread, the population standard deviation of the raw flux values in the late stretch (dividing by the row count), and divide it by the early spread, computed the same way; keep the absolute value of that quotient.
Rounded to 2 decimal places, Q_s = 0.46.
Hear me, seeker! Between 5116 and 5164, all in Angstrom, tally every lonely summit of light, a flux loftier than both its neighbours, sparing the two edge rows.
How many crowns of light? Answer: 4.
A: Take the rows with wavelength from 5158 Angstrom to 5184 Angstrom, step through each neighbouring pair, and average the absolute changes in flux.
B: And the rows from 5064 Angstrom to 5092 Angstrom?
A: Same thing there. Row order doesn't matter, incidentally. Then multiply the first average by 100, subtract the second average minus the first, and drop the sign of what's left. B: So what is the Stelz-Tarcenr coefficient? 169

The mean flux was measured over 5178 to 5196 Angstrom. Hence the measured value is 29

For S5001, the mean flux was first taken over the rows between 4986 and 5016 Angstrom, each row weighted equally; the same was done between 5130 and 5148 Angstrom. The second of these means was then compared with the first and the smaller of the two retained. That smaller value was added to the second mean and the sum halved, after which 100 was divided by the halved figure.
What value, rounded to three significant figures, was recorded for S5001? 3.91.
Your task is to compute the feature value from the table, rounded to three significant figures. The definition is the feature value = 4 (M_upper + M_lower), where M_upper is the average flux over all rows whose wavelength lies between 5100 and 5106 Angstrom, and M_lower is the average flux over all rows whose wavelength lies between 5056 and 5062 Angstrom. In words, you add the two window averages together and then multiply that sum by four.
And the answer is 201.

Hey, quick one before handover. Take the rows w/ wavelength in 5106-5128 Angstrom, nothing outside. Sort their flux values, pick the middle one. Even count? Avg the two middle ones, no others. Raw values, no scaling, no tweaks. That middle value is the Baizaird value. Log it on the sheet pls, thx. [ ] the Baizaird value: 30.3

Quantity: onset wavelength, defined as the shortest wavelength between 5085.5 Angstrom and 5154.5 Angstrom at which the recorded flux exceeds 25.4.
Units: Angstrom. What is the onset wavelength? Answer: 5087.0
